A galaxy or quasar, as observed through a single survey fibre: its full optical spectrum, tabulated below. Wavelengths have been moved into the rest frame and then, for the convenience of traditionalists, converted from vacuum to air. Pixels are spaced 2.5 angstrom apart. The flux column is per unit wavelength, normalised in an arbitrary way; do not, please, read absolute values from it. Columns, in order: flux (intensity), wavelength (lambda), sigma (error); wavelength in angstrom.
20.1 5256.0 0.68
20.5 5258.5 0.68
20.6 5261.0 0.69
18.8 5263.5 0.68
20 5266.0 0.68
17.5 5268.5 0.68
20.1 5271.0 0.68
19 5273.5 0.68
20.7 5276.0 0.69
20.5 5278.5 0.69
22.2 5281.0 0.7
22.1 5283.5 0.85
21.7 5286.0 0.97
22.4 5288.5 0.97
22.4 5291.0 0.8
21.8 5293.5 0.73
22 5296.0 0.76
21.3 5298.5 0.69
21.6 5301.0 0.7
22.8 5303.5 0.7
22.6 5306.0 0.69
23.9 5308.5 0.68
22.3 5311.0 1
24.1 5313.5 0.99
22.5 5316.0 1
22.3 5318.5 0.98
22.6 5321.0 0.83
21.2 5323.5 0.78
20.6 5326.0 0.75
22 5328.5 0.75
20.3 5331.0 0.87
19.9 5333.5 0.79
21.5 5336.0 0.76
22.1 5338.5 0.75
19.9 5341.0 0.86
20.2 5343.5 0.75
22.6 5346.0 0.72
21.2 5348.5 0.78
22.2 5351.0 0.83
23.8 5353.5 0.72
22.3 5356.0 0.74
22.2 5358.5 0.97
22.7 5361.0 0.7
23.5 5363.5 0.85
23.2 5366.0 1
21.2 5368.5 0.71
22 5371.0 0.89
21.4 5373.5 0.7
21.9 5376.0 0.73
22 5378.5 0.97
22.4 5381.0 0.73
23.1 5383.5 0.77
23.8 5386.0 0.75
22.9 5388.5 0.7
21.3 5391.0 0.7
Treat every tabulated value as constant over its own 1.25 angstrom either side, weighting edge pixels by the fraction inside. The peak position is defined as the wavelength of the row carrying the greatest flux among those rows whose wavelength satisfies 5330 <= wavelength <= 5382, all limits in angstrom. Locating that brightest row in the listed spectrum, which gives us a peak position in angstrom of 5353.5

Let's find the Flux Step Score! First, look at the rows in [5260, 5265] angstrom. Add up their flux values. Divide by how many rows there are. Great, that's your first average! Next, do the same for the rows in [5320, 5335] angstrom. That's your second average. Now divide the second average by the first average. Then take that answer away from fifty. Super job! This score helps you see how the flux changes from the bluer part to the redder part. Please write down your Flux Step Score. 48.93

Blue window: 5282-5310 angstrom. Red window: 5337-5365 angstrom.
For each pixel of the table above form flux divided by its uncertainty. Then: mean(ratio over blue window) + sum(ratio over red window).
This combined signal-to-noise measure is 340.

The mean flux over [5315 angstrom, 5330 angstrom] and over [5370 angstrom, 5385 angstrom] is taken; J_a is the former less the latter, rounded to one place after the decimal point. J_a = -0.3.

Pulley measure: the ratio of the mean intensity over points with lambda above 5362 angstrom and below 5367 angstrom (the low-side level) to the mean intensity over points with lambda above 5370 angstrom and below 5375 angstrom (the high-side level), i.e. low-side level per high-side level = 1.08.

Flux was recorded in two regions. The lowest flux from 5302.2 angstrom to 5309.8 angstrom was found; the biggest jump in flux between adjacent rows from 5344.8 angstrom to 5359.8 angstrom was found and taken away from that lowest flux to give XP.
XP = 21.0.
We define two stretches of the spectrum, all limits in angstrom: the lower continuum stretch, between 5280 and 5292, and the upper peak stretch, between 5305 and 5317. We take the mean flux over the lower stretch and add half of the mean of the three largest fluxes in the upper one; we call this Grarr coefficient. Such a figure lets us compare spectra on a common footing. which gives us 33.9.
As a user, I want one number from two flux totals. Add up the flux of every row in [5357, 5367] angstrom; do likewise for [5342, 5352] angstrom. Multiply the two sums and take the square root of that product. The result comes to 88.9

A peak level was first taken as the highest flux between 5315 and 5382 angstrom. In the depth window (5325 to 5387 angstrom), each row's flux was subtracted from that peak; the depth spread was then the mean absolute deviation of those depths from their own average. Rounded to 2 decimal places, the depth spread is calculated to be 0.89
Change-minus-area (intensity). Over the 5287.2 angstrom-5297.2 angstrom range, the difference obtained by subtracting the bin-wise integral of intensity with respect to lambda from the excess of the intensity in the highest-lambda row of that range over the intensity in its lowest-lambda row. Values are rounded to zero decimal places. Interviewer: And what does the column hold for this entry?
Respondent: -222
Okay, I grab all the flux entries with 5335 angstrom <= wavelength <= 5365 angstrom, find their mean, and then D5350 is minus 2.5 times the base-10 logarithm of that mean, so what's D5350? -3.36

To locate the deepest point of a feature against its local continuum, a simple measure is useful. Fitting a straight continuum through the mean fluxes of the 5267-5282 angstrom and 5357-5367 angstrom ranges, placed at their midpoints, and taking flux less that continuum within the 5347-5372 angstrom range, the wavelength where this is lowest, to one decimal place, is 5368.5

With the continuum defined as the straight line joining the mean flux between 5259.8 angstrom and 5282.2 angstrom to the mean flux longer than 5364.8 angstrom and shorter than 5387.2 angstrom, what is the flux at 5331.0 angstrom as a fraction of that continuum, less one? -0.05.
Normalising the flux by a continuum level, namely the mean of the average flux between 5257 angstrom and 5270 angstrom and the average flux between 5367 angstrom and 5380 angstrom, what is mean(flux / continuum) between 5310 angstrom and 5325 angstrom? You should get 1.09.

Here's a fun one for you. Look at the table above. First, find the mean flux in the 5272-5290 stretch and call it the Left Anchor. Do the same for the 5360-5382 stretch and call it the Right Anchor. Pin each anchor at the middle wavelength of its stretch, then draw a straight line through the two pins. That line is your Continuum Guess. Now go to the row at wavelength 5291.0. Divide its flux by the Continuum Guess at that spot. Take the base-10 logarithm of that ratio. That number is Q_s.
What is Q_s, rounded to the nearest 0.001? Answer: 0.021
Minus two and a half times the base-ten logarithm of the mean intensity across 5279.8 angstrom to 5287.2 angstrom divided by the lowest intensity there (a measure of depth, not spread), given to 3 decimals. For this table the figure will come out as -0.015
